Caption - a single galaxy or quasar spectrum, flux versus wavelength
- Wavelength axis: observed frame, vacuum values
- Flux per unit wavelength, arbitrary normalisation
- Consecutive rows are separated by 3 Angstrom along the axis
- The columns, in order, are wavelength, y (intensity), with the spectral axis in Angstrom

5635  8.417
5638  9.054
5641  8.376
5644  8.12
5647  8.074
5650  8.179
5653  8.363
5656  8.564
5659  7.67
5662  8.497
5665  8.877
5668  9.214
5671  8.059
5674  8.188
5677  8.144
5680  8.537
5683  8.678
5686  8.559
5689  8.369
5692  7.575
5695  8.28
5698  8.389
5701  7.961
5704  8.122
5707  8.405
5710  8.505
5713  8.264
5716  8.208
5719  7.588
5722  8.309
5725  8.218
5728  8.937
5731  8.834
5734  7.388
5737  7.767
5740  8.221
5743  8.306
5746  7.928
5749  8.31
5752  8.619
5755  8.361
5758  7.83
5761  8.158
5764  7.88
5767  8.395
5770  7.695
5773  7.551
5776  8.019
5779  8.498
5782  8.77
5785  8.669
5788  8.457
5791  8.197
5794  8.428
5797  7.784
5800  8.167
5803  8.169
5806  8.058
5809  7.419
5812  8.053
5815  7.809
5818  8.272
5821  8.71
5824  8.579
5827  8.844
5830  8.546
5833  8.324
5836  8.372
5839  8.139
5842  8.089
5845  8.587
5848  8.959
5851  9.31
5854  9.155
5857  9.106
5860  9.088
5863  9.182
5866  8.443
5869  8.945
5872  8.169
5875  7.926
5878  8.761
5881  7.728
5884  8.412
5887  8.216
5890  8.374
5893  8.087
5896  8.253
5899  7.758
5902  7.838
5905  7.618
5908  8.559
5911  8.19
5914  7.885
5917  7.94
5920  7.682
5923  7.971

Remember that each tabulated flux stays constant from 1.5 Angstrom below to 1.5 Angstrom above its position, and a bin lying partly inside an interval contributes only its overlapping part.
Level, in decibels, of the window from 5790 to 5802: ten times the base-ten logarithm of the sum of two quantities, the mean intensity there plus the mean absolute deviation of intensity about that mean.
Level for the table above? 9.20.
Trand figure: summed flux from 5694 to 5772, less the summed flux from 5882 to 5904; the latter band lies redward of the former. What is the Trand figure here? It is 156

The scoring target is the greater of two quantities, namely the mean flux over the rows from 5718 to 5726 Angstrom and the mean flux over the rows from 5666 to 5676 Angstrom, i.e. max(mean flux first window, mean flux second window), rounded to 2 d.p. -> 8.49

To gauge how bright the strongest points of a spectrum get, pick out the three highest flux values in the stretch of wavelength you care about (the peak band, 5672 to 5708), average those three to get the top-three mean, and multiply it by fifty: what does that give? 430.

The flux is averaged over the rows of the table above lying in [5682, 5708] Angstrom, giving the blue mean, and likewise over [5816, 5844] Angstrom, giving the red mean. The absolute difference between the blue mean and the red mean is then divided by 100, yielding 0.0017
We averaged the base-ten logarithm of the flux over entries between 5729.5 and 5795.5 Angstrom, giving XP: 0.913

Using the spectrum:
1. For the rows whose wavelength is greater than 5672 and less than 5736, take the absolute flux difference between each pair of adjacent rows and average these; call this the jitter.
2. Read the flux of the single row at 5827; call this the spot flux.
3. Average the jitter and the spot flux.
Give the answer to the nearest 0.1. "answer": 4.6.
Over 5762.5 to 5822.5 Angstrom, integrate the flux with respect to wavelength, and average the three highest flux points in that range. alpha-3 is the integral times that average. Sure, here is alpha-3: 4262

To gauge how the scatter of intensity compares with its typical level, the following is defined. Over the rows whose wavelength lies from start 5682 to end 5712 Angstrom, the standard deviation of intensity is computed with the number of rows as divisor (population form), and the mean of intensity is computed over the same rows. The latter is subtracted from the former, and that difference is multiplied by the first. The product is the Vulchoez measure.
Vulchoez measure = -2.5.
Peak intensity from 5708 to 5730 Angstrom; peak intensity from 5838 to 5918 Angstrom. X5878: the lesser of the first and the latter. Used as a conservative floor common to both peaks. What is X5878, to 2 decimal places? 8.94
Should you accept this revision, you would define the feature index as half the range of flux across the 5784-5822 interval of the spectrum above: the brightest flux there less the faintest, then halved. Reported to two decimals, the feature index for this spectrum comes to 0.65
